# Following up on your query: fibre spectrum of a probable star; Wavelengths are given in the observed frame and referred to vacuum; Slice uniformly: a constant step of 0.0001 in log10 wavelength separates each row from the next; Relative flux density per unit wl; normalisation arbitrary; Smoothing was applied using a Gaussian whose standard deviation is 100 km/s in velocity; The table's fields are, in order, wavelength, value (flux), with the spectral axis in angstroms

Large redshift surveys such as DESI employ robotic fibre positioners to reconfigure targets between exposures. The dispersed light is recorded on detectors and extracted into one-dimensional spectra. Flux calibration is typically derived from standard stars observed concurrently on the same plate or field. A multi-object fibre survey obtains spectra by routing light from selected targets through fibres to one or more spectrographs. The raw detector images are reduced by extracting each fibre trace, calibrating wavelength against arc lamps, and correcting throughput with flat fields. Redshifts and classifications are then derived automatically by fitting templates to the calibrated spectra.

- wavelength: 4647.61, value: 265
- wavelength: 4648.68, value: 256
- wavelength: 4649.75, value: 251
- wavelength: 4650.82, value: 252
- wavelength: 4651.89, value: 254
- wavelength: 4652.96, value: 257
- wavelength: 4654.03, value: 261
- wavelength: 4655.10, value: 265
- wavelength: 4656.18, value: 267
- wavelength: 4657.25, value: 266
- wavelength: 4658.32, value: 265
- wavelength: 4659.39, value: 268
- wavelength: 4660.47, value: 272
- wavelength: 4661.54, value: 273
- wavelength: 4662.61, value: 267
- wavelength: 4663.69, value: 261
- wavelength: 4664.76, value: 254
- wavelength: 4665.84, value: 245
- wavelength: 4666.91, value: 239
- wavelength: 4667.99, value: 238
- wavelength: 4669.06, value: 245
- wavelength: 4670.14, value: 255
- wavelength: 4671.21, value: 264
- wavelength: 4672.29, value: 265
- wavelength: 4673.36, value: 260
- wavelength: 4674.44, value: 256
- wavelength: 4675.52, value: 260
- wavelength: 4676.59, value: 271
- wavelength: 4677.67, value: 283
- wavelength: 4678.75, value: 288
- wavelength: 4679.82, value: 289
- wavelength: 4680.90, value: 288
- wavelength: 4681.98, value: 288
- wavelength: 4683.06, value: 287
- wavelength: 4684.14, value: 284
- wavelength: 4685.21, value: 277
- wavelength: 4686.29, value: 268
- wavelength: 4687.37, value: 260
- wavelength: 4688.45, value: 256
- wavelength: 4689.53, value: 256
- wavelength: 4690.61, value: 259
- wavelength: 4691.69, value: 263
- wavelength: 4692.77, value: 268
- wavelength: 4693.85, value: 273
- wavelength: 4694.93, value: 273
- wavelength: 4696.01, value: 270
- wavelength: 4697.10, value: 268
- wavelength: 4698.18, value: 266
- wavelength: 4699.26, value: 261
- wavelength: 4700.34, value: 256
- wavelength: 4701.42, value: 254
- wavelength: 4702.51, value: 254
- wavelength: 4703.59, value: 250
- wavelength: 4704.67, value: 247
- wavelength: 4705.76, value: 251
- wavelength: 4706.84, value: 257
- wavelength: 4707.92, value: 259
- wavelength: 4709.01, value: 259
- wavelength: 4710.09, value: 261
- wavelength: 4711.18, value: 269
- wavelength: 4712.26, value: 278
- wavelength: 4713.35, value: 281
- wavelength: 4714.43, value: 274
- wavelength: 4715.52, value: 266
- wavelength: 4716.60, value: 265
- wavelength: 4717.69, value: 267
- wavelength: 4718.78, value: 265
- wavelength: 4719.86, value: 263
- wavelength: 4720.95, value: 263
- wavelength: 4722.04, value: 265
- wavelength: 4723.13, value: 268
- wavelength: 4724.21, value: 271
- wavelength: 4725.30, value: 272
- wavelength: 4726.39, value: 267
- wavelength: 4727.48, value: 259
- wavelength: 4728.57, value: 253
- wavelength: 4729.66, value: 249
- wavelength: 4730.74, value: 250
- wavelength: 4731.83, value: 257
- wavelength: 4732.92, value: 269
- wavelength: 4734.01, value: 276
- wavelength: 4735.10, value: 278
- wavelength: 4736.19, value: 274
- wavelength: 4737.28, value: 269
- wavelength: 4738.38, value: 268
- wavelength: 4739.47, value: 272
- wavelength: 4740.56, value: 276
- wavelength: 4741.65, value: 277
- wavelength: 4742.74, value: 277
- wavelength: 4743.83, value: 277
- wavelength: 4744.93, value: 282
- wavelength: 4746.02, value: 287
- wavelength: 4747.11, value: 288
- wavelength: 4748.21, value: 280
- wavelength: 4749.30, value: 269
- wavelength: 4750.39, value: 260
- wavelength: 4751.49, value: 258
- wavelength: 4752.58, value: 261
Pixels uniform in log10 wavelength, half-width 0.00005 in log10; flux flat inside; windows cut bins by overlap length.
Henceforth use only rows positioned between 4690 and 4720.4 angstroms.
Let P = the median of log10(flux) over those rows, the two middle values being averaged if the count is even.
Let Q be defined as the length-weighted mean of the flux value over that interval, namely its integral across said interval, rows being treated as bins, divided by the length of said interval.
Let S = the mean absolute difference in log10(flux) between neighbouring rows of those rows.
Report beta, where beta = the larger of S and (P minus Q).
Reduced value 0.0058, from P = 2.42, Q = 263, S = 0.0058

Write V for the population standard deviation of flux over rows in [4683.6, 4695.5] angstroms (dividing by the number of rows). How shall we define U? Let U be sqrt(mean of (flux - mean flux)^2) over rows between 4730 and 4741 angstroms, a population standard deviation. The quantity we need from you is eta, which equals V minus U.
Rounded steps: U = 8.5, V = 9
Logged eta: 0.2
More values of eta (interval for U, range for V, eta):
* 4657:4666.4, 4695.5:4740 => 0.2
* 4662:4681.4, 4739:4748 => -10.5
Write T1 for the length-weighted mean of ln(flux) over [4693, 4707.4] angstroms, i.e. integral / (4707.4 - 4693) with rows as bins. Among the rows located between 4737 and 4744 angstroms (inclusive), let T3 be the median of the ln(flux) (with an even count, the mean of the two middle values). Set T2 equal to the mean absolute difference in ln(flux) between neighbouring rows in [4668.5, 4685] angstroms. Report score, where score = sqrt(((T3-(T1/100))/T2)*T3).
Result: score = 42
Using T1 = 5.562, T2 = 0.018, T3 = 5.62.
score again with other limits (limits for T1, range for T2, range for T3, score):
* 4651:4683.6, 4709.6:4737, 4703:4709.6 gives 43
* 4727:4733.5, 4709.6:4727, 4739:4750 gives 48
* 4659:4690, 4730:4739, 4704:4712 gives 39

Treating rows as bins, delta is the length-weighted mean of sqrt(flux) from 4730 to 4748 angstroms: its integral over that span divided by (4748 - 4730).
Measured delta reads 16.5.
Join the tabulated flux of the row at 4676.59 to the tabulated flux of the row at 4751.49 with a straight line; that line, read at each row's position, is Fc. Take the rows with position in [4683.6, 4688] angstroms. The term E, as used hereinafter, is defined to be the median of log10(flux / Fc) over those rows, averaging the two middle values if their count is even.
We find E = 0.005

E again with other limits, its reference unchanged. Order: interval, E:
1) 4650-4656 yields -0.030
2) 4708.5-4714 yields 0.007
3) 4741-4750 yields 0.032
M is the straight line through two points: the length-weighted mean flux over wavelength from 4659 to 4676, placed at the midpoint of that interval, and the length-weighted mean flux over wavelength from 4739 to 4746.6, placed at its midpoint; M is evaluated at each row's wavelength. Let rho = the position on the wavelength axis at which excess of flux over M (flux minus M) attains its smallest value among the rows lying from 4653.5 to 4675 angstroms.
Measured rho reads 4667.99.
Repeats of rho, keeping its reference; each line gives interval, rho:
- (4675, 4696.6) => 4689.53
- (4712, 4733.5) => 4729.66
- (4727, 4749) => 4729.66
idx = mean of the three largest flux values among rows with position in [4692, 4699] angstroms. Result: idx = 272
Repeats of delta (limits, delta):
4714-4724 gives 16.3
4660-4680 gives 16.2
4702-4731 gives 16.2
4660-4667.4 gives 16.1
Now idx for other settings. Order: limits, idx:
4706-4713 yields 269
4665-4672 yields 255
